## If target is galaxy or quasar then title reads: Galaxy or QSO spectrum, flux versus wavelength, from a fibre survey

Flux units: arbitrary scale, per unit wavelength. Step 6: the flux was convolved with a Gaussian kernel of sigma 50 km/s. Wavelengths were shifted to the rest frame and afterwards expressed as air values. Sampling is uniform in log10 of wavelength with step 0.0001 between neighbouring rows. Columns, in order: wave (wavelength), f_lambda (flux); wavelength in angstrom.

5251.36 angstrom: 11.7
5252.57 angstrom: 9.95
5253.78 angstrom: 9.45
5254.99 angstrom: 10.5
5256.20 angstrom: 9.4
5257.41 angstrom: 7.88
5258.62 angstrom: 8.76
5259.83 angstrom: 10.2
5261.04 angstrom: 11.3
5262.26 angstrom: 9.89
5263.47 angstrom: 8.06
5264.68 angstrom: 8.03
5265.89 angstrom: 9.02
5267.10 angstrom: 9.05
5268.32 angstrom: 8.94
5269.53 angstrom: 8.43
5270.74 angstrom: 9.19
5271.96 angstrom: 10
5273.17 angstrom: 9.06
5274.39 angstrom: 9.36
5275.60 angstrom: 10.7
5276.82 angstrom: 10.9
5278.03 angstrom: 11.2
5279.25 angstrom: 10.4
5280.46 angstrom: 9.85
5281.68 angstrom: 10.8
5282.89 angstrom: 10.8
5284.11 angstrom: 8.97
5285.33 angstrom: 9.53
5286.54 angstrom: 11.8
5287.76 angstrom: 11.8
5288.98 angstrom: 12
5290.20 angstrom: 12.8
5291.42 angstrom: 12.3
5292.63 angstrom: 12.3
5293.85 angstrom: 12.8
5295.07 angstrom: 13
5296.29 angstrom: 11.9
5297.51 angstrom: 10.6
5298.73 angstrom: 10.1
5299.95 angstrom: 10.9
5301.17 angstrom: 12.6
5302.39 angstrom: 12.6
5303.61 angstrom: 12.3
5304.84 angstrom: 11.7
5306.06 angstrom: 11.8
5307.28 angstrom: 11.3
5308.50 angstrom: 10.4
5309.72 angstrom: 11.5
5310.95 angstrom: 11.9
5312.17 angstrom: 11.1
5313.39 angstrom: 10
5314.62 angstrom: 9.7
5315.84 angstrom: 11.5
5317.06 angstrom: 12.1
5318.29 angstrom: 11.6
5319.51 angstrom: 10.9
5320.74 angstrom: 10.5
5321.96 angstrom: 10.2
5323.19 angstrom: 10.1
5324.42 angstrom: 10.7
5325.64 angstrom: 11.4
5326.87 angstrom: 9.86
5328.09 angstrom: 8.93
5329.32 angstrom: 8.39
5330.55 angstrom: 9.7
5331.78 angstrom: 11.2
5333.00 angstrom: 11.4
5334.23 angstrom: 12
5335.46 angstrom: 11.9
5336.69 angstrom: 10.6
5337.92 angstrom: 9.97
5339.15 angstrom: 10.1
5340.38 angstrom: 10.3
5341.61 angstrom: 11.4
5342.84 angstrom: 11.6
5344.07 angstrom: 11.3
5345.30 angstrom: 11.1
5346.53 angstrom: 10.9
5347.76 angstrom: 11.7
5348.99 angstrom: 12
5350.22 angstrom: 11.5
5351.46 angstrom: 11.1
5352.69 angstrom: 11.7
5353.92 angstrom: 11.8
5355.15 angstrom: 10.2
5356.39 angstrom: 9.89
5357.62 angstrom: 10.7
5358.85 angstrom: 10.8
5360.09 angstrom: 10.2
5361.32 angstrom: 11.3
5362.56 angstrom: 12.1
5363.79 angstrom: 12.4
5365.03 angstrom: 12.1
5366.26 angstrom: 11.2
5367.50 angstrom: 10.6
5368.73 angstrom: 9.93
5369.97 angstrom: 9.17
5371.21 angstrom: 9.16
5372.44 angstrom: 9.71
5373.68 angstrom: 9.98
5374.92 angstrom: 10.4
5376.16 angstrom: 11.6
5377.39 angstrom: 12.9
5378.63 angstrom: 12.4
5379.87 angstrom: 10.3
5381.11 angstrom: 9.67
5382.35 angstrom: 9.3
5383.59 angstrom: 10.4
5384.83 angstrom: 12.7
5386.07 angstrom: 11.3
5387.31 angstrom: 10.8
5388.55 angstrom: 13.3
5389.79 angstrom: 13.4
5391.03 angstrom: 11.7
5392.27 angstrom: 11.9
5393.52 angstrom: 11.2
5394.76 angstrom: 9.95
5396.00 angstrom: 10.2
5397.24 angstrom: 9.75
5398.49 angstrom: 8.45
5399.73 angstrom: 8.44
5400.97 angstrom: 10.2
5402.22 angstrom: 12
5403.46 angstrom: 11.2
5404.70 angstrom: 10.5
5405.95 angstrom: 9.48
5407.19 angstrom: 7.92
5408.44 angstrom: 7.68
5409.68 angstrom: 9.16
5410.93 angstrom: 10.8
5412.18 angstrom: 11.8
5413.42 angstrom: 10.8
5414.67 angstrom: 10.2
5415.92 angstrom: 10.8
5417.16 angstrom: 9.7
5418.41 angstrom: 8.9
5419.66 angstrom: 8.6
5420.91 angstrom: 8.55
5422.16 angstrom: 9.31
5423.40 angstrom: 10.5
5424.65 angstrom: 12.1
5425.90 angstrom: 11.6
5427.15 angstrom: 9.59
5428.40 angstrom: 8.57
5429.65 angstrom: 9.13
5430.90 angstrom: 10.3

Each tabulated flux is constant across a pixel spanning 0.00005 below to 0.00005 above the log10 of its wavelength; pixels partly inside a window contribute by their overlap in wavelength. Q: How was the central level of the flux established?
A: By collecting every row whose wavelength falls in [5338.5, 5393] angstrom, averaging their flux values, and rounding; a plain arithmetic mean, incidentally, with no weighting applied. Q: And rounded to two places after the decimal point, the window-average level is 11.09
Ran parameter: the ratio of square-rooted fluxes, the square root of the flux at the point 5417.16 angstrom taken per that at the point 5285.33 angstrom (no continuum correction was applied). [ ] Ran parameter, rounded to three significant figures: 1.01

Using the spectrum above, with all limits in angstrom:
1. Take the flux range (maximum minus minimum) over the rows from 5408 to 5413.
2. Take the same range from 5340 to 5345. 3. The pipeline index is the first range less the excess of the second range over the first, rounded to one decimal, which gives 6.9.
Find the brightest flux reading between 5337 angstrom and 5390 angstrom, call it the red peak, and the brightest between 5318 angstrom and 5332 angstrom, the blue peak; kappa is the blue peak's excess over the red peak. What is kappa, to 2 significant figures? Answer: -1.8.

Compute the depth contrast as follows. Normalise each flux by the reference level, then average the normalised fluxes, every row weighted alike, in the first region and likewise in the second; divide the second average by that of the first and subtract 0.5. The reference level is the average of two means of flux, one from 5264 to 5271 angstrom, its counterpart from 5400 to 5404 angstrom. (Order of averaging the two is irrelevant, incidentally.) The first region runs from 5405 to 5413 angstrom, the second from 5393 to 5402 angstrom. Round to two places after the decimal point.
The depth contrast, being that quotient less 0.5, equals 0.53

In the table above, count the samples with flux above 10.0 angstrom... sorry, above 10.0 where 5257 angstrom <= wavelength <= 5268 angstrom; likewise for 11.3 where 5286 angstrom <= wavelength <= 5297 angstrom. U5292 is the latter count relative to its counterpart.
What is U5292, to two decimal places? 4.50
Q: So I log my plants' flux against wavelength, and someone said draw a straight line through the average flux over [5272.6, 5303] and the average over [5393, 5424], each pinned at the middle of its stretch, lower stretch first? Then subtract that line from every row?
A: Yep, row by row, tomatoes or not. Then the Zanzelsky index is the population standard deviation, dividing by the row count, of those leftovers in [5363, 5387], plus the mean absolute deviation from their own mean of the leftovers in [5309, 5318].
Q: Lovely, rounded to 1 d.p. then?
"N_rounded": 1.9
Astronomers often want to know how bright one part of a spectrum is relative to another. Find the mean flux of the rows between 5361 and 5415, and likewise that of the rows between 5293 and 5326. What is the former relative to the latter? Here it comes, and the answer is 0.94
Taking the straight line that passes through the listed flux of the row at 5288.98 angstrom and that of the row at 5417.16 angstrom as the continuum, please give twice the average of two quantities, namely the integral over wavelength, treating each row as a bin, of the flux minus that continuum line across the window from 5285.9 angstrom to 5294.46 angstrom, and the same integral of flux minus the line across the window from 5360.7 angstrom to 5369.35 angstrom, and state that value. 9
